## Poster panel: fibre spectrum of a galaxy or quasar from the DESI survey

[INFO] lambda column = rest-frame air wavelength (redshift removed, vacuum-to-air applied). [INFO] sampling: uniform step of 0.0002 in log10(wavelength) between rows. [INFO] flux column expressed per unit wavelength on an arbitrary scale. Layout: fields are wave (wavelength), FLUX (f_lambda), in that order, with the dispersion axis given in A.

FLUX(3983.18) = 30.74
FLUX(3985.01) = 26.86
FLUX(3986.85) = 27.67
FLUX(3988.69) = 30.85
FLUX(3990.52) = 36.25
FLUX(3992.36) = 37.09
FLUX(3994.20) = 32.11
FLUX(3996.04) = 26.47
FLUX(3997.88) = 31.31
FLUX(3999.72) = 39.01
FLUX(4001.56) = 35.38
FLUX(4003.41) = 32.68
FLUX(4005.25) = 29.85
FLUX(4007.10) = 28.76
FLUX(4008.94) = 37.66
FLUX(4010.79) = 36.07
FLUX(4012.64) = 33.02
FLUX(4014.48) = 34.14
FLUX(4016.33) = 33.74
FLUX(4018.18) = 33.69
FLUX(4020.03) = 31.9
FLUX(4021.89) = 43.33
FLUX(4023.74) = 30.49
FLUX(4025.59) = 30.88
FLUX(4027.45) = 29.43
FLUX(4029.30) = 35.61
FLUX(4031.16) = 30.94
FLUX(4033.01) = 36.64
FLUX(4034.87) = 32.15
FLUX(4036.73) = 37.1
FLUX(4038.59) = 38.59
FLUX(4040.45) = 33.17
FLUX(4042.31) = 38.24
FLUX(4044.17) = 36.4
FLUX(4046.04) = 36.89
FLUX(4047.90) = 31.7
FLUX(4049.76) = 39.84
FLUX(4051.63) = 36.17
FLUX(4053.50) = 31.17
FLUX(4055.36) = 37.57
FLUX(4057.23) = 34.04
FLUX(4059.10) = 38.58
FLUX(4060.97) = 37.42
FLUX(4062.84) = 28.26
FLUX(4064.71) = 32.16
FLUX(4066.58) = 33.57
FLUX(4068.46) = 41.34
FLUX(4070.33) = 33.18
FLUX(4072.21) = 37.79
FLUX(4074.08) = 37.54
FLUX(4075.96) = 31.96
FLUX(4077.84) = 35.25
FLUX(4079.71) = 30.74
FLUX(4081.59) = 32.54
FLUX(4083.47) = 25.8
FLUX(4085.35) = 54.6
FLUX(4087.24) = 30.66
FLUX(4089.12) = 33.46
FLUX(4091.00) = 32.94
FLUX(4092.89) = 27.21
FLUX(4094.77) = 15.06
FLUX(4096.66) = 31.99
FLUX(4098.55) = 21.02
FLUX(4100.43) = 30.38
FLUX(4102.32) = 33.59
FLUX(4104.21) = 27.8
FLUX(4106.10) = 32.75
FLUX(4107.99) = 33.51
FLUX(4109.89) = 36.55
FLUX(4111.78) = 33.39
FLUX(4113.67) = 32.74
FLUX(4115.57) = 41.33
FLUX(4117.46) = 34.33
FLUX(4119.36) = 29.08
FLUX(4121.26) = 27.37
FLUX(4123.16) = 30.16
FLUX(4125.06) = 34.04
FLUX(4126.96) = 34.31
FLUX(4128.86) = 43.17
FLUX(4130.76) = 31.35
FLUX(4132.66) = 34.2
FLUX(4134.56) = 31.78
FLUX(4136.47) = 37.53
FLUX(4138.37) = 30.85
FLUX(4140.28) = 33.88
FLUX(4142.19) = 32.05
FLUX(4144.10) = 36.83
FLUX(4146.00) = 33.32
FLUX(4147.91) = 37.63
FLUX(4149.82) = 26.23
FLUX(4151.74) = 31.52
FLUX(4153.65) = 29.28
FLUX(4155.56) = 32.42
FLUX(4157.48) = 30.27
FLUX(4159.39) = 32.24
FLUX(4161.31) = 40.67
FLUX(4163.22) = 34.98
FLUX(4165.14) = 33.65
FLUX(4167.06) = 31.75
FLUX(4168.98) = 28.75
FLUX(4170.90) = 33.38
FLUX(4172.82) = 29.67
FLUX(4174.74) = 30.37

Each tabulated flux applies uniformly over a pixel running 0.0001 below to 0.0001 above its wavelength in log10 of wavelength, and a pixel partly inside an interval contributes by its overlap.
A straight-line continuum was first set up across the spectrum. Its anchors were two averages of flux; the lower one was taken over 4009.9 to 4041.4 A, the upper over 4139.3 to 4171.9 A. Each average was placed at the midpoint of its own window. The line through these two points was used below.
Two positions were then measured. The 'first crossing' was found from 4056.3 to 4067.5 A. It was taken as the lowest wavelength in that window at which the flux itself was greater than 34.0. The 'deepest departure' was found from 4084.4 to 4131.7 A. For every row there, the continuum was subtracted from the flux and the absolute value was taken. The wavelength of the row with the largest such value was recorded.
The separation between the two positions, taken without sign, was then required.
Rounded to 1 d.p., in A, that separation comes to 28.1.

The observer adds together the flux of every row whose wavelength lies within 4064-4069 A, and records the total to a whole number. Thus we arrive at 107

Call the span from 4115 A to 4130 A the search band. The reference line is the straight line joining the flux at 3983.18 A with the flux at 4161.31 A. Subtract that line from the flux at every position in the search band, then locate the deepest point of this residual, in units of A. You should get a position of 4121.26 A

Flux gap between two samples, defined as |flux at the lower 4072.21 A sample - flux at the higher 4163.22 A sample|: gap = 2.8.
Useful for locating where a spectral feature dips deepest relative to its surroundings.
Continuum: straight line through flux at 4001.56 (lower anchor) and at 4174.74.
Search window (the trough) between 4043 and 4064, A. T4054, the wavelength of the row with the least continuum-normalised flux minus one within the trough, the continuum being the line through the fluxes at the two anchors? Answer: 4062.84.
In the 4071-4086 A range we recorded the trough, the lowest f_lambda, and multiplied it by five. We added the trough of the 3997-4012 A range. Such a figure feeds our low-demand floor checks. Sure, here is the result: 158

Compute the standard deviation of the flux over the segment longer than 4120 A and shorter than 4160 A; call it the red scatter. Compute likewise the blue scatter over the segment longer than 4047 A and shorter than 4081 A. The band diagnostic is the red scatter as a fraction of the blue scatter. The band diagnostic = 1.1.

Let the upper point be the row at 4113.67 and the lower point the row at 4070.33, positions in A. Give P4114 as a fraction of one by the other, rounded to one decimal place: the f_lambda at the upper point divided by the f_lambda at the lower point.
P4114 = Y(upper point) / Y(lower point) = 1.0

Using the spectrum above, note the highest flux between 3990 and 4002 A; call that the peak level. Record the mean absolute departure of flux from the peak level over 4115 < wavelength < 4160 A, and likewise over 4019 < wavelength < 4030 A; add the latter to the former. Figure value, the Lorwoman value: 13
